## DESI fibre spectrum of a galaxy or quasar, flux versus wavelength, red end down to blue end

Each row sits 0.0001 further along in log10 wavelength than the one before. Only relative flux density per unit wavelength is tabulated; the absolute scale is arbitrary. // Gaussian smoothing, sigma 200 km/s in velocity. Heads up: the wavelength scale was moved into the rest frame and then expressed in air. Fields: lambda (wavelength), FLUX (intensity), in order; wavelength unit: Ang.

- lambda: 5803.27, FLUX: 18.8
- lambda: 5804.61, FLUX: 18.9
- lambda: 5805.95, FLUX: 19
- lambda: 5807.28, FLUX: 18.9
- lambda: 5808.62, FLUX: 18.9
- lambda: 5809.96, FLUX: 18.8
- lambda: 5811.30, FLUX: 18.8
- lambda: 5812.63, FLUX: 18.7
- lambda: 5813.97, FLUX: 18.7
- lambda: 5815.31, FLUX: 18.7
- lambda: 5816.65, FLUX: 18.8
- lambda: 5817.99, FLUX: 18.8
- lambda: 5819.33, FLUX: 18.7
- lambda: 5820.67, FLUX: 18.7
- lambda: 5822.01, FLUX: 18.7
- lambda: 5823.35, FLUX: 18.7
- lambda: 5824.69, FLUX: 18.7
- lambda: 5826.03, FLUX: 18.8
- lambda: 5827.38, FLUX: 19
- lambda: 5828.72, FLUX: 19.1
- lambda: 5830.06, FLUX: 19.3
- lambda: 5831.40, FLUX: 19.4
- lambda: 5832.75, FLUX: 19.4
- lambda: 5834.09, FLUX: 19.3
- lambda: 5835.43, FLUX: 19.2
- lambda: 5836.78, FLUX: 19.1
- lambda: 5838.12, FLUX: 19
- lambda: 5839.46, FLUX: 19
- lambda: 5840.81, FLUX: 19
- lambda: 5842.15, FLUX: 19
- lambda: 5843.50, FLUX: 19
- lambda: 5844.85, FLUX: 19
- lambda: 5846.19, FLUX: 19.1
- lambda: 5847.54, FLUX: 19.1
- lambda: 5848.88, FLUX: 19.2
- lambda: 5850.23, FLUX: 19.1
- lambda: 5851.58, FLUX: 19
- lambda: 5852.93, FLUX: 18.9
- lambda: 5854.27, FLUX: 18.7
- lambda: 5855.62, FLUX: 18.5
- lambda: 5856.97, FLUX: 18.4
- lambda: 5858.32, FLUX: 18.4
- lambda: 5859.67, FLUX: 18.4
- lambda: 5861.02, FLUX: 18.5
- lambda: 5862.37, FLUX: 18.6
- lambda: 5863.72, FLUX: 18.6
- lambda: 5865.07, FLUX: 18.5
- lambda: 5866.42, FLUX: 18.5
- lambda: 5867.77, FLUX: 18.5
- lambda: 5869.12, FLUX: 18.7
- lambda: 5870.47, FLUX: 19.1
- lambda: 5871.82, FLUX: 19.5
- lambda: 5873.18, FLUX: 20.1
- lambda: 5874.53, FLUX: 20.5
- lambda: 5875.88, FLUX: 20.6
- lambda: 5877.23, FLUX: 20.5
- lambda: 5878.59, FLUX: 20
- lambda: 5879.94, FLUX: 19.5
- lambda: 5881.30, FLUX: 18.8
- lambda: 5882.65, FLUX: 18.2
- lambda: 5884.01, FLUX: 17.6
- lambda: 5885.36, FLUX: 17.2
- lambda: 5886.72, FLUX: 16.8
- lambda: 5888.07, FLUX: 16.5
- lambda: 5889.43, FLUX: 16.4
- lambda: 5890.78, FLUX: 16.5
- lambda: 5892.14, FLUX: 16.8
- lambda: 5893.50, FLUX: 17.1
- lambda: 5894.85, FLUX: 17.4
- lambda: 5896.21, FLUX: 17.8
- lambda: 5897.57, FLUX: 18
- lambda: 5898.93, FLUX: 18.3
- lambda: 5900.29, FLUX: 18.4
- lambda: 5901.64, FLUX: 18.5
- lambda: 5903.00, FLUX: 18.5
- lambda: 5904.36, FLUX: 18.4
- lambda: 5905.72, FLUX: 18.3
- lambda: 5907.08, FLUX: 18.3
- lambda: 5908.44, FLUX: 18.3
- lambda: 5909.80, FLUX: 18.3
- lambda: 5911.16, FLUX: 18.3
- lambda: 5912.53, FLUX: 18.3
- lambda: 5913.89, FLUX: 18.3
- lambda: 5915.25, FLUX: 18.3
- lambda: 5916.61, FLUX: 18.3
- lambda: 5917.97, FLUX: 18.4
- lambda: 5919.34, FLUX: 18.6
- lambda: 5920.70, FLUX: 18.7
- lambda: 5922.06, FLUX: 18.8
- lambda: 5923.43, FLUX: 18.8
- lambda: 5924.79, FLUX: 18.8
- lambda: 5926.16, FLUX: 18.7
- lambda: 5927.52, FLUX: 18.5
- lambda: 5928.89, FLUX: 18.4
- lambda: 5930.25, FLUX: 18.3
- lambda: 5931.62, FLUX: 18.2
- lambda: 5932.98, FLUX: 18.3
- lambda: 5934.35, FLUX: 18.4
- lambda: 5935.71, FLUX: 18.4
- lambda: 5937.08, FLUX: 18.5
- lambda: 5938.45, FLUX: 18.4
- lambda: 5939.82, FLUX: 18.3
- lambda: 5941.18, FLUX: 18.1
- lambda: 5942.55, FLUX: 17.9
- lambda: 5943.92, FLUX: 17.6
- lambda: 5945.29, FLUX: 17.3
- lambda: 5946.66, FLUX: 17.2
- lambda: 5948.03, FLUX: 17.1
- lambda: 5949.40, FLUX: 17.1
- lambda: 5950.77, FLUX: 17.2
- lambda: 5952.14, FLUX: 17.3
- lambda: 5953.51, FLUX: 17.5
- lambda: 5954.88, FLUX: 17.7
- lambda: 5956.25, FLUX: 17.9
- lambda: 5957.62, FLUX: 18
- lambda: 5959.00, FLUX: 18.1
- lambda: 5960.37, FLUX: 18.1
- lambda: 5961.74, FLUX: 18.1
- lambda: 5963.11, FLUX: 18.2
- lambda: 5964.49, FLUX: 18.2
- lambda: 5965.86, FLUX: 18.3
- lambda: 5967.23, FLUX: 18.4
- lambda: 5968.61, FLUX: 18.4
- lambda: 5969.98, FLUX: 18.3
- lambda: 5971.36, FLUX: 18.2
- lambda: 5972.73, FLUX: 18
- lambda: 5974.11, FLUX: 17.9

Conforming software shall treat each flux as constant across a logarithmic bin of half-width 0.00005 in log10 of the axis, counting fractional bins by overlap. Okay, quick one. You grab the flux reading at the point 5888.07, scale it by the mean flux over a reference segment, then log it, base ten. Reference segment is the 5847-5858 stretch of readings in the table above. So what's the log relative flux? -0.058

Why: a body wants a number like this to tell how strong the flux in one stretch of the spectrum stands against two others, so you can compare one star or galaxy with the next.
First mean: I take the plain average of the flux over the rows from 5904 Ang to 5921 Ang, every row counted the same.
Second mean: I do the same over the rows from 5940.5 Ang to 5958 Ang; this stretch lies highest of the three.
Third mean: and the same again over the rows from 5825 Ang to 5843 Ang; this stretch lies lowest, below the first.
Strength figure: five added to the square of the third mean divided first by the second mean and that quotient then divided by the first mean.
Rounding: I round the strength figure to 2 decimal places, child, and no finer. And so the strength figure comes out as 6.14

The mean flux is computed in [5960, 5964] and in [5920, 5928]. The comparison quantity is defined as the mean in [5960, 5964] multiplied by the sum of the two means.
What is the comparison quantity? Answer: 668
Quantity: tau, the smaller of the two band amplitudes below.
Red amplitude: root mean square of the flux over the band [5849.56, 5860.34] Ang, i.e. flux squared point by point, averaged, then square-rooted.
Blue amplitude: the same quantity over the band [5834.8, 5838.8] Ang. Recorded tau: 18.7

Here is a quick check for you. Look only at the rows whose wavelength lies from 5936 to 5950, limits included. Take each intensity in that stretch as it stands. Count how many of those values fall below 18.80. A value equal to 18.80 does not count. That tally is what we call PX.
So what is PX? 10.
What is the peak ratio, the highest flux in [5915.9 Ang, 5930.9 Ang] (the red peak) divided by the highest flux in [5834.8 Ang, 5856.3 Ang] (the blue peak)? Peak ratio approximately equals 0.979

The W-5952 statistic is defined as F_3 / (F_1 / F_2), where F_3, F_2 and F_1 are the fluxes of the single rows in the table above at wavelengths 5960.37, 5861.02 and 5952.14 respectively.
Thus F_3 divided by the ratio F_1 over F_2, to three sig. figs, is 19.4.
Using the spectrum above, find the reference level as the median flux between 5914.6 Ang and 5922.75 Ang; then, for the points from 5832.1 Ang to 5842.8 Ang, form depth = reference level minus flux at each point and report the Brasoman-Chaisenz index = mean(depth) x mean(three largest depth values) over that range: 0.31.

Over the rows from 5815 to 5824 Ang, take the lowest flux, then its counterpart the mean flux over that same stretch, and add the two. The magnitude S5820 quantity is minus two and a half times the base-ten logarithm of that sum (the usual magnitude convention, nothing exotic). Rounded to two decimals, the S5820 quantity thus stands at -3.93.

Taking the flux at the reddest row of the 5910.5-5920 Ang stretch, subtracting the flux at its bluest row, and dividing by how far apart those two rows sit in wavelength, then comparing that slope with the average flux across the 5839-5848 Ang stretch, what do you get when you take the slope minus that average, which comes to -19.0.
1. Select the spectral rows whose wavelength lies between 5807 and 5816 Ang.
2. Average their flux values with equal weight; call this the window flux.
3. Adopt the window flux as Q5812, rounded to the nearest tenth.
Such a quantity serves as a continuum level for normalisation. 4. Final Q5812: 18.8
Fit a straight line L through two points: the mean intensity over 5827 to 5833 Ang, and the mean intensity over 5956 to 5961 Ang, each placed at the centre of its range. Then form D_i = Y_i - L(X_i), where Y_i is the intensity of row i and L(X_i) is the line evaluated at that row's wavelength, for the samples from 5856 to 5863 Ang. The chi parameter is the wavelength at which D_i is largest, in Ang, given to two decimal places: 5862.37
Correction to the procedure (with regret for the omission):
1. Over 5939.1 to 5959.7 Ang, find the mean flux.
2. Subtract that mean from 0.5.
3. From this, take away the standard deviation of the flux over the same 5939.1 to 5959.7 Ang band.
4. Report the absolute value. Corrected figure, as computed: 17.5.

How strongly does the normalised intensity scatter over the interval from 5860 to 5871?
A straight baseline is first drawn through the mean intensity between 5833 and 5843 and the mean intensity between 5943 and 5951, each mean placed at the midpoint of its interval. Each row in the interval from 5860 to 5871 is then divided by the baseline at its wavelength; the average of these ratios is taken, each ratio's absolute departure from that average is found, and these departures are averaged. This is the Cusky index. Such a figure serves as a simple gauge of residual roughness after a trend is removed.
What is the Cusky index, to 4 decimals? 0.0092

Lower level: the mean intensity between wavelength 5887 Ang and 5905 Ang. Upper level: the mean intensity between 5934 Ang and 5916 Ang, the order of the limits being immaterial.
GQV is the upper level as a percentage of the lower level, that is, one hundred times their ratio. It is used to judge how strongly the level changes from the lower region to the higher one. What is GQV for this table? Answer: 105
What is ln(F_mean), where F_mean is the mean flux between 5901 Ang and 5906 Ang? 2.91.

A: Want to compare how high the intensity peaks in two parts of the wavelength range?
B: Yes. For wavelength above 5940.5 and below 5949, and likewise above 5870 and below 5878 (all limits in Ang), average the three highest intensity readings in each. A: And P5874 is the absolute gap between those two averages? 2.7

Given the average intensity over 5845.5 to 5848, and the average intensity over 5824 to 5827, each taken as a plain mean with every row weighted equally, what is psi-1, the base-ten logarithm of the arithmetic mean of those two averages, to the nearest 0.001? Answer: 1.277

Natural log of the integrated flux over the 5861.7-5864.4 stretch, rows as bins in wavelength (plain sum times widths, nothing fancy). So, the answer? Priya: 3.92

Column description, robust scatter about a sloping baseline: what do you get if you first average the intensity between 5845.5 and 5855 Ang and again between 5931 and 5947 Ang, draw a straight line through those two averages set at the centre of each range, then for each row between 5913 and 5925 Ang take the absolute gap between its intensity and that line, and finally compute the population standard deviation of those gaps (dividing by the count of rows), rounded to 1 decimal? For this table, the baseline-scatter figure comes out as 0.2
